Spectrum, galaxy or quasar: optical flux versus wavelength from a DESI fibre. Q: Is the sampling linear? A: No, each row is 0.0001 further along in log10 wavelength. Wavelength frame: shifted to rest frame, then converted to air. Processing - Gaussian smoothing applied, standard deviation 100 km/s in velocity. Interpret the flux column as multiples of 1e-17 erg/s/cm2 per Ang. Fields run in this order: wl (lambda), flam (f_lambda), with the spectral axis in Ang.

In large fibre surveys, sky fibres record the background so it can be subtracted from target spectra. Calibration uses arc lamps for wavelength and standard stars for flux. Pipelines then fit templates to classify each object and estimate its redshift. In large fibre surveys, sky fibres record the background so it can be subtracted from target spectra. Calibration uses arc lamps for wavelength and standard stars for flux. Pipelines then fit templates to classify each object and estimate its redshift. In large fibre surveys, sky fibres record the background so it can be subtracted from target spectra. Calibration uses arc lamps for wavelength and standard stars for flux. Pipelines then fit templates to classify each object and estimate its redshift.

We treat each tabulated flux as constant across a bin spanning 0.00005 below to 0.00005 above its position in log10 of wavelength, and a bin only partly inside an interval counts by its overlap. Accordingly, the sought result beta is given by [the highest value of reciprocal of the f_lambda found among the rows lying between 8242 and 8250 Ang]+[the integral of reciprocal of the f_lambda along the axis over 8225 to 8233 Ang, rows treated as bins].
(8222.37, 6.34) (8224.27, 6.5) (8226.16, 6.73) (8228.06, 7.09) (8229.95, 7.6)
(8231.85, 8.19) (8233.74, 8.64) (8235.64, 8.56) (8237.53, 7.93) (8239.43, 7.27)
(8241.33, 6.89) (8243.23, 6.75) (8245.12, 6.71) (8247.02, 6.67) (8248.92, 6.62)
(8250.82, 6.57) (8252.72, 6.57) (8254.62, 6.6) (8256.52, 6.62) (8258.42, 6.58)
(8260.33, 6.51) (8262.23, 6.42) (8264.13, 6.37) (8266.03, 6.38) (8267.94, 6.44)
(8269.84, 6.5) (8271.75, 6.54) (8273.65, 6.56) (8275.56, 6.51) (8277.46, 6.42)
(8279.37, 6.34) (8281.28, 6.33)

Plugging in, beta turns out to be 1.24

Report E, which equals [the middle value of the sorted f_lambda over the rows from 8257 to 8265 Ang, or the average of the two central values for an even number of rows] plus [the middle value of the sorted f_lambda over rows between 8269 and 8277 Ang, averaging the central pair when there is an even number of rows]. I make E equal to 13.0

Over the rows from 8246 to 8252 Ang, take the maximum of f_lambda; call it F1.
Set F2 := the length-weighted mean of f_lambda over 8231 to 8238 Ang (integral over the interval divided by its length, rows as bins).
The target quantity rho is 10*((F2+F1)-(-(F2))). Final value 234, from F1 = 6.67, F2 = 8.4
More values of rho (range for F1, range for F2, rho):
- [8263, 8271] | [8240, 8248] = 201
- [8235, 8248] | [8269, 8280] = 215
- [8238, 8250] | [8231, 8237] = 242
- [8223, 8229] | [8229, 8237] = 236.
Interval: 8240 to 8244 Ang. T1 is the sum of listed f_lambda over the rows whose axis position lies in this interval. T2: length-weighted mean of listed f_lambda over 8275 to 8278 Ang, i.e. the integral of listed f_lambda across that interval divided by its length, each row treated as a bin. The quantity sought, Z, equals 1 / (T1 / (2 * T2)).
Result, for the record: 0.95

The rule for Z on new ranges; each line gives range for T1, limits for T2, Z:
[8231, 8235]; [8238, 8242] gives 0.85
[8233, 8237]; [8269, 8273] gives 0.76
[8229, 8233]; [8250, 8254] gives 0.83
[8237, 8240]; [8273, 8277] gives 0.86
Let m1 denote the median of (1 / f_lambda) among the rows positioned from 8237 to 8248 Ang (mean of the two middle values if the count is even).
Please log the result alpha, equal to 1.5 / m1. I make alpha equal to 10.2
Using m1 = 0.147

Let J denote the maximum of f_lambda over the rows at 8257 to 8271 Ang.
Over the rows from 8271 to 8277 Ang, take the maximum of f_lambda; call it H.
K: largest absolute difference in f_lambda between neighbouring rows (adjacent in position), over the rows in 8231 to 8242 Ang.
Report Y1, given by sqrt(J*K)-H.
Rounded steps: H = 6.56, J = 6.58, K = 0.66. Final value -4.5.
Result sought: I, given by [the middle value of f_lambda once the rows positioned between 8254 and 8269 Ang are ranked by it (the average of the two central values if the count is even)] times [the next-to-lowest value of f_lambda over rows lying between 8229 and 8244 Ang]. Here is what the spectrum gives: 45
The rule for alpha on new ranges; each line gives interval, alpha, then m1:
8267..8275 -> 9.8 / 0.153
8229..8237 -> 12.6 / 0.119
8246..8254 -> 9.9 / 0.152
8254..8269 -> 9.7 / 0.154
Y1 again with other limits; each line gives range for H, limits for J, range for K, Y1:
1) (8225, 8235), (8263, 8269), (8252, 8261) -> -8.0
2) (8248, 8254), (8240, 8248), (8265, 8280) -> -5.8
